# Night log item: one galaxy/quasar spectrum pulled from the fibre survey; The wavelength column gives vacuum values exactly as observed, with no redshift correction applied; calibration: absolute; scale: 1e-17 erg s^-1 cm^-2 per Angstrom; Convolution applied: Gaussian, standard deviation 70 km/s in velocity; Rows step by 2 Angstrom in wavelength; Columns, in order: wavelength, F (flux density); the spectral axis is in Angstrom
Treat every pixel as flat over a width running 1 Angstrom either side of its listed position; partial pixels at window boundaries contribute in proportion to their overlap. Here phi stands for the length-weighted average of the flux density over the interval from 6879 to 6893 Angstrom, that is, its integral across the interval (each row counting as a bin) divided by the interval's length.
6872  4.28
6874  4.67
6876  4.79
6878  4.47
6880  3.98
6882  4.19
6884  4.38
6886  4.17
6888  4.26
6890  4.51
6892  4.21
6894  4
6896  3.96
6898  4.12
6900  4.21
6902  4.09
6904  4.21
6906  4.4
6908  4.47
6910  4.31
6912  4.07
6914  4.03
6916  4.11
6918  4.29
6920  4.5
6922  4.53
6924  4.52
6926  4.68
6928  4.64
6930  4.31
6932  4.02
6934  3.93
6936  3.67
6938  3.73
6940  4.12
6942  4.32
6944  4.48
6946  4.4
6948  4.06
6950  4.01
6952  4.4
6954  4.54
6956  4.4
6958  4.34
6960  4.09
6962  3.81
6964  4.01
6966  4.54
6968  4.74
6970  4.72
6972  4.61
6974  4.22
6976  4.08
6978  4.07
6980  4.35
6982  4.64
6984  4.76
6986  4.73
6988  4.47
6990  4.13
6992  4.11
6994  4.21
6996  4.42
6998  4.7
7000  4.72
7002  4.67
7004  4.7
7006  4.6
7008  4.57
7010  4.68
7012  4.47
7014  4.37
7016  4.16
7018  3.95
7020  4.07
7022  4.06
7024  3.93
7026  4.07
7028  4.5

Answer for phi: 4.24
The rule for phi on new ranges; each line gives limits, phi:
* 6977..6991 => 4.45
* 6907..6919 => 4.21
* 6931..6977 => 4.23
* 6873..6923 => 4.28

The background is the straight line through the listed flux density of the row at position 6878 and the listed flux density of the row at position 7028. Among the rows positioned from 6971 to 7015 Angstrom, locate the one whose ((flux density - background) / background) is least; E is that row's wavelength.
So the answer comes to 6978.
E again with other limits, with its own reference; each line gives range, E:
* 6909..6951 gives 6936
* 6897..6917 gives 6914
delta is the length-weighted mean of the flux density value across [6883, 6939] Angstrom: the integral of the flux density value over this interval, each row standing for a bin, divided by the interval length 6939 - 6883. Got 4.23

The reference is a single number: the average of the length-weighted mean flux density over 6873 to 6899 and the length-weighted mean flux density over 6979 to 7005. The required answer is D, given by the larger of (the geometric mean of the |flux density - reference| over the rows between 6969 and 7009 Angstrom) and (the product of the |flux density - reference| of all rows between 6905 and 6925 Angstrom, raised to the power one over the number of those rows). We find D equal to 0.20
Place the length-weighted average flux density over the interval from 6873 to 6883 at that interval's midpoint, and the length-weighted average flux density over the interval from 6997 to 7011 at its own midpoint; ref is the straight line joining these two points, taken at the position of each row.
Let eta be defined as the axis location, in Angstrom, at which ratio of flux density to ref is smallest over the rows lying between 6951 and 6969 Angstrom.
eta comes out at 6962 Angstrom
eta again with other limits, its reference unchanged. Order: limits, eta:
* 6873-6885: 6880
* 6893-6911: 6896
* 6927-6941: 6936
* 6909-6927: 6914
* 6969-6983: 6978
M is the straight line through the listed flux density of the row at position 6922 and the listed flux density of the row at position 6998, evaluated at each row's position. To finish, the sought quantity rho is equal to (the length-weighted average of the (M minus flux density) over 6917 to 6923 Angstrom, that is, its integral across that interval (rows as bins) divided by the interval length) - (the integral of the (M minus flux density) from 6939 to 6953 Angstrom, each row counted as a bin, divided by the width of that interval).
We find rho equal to -0.2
